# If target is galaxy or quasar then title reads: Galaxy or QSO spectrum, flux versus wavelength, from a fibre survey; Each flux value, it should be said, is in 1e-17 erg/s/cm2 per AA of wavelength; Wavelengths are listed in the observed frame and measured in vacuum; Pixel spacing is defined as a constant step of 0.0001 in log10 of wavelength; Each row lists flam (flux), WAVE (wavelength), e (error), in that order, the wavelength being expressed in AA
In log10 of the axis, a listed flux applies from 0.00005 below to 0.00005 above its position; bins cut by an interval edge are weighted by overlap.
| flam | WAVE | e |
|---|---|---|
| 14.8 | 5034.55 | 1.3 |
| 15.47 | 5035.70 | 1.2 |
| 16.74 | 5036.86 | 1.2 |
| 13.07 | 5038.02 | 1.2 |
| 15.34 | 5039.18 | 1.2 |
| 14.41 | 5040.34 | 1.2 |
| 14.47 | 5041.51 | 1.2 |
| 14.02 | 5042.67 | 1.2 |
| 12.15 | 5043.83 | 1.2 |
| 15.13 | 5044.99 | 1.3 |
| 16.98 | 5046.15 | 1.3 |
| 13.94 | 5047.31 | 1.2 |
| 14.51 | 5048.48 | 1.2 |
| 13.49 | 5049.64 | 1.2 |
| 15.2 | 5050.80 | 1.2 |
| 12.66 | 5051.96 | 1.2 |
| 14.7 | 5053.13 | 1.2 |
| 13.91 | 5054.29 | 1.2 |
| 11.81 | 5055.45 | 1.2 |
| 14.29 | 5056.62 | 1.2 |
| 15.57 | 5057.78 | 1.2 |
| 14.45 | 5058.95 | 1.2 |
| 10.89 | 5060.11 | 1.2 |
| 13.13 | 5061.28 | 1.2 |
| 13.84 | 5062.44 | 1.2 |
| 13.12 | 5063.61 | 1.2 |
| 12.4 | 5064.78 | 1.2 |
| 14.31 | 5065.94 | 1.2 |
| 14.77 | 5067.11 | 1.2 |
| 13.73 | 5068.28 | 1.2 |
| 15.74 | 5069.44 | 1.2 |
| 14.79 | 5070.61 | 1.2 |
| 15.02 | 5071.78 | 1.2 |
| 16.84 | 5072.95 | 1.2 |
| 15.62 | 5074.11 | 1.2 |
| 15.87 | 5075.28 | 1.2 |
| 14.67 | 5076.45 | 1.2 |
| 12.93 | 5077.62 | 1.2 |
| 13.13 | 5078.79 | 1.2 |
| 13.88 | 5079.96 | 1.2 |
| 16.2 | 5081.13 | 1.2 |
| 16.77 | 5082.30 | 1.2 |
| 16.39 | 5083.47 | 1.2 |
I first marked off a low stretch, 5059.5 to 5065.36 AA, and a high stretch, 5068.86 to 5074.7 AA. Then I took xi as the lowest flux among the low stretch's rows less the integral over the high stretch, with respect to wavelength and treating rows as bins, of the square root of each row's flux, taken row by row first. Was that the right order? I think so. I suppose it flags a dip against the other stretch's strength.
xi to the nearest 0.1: -12.2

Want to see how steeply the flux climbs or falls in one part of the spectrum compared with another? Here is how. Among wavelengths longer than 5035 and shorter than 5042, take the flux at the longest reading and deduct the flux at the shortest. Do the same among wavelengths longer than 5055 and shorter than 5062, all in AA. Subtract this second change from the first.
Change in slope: -2.3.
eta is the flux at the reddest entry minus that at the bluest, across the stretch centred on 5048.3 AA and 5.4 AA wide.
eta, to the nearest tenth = -1.8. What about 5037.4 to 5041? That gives 1.3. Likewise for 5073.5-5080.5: -1.7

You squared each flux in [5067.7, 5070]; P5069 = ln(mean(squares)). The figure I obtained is 5.39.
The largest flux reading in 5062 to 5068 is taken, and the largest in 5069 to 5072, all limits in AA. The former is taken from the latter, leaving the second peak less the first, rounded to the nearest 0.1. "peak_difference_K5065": 1.0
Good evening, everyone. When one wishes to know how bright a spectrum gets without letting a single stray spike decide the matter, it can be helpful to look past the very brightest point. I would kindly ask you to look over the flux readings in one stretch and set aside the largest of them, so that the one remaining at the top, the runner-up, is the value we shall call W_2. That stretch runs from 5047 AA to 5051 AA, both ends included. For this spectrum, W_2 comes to 14.51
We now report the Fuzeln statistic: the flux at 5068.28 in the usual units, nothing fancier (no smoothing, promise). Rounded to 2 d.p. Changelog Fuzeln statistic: 13.73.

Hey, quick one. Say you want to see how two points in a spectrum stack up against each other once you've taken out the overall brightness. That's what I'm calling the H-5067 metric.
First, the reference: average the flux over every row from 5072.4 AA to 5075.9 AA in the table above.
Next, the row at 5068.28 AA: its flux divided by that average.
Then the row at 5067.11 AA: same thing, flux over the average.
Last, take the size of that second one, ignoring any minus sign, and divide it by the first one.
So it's 1.08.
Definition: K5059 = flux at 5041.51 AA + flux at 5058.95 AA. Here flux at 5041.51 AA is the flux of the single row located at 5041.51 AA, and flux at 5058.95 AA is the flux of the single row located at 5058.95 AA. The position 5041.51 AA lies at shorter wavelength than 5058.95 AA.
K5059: 28.9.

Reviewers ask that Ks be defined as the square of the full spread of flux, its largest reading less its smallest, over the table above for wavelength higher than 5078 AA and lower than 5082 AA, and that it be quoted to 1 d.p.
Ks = 9.4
